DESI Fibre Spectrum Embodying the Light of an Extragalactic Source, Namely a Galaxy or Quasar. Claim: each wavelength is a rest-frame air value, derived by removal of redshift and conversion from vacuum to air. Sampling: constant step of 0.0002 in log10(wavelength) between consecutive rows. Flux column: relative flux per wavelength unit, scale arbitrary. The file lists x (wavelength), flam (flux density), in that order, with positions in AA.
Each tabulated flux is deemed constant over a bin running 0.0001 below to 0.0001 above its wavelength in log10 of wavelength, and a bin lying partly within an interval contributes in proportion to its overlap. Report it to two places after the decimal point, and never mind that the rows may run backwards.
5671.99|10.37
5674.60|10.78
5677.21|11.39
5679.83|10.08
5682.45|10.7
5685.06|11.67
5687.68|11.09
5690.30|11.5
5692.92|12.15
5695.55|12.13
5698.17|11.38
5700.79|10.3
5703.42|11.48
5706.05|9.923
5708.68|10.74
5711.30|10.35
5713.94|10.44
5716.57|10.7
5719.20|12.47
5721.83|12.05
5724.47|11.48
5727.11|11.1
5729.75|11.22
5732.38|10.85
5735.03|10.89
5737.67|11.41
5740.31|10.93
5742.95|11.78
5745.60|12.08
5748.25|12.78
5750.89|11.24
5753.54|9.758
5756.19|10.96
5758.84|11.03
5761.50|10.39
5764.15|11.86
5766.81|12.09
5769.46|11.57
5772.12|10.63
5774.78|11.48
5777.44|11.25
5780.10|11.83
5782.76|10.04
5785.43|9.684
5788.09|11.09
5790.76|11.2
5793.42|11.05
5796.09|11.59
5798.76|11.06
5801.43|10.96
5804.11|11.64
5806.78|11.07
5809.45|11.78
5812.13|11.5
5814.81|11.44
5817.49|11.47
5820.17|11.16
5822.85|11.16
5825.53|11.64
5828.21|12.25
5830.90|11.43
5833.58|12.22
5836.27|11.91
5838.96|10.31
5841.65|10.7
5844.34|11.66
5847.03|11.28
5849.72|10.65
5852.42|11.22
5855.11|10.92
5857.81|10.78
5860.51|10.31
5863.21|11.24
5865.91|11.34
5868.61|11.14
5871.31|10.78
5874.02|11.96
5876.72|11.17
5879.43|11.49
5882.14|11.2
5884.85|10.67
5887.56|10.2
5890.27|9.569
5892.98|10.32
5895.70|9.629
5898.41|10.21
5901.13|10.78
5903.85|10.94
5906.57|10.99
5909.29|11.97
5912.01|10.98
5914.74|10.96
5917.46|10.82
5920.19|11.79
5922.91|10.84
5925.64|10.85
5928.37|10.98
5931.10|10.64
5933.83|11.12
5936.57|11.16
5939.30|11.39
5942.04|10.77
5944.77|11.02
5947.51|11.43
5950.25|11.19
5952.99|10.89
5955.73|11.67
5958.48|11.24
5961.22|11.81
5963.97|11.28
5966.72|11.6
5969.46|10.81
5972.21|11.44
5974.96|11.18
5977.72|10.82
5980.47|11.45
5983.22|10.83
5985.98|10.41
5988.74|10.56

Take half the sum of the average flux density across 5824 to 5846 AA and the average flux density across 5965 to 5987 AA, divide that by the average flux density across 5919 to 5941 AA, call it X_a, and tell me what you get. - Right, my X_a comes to 1.02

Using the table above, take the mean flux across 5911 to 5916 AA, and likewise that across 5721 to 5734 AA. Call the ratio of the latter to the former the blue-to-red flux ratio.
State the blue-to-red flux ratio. 1.03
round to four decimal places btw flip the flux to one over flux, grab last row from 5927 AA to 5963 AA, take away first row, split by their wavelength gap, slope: -0.0002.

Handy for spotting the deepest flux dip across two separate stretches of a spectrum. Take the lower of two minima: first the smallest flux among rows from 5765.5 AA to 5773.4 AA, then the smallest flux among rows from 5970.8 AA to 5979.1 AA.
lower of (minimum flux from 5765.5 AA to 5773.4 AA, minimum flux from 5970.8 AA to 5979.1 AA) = 10.6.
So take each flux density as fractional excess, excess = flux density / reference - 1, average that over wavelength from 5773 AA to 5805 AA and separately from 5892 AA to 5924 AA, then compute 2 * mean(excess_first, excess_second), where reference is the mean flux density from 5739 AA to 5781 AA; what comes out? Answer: -0.069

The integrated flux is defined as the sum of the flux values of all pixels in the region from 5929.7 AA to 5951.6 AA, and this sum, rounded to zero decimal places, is 89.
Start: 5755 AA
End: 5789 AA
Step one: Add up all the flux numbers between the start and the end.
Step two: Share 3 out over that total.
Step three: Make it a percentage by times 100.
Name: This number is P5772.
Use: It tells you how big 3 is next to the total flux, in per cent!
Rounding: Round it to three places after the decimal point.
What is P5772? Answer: 2.085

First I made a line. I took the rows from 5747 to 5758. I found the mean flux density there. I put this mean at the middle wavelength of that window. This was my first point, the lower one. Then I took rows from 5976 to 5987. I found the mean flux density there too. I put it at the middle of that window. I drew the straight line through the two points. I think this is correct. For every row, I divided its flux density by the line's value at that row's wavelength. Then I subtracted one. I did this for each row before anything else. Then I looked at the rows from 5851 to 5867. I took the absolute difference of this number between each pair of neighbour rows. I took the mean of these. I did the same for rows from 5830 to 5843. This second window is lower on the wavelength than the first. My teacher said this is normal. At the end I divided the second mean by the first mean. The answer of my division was 2.0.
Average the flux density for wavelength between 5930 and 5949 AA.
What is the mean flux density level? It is 11.08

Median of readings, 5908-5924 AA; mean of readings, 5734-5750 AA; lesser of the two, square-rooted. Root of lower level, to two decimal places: 3.31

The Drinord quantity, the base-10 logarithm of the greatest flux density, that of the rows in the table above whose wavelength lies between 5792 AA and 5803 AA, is 1.06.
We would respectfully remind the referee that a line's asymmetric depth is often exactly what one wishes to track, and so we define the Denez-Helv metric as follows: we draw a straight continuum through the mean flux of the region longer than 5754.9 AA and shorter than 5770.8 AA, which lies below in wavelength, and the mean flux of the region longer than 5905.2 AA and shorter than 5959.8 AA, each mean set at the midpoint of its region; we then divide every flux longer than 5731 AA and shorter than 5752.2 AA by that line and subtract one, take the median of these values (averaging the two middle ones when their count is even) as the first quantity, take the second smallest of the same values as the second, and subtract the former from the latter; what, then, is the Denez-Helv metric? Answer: -0.039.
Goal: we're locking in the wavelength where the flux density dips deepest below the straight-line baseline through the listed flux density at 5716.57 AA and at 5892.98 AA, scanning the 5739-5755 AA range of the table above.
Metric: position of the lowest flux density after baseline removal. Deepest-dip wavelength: 5753.54 AA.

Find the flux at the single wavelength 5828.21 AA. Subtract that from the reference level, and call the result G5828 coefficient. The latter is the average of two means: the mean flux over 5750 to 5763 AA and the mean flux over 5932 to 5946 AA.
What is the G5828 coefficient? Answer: -1.4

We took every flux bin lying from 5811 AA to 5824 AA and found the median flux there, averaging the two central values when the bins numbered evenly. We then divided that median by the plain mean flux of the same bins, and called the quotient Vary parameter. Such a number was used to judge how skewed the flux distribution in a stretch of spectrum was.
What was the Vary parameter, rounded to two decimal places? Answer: 1.01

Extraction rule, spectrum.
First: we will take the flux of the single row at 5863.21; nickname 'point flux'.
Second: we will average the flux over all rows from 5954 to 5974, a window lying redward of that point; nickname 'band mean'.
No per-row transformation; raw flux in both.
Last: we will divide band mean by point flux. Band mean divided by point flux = 1.01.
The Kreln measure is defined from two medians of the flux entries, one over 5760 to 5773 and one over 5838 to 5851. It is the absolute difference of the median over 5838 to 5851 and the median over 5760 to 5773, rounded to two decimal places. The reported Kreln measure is 0.87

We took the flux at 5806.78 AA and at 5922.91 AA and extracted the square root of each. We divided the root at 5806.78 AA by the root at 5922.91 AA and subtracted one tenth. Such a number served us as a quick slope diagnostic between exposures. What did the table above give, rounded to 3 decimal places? 0.911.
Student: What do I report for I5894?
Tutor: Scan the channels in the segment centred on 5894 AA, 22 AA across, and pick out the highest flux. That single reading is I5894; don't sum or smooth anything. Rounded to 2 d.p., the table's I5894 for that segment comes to 10.94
